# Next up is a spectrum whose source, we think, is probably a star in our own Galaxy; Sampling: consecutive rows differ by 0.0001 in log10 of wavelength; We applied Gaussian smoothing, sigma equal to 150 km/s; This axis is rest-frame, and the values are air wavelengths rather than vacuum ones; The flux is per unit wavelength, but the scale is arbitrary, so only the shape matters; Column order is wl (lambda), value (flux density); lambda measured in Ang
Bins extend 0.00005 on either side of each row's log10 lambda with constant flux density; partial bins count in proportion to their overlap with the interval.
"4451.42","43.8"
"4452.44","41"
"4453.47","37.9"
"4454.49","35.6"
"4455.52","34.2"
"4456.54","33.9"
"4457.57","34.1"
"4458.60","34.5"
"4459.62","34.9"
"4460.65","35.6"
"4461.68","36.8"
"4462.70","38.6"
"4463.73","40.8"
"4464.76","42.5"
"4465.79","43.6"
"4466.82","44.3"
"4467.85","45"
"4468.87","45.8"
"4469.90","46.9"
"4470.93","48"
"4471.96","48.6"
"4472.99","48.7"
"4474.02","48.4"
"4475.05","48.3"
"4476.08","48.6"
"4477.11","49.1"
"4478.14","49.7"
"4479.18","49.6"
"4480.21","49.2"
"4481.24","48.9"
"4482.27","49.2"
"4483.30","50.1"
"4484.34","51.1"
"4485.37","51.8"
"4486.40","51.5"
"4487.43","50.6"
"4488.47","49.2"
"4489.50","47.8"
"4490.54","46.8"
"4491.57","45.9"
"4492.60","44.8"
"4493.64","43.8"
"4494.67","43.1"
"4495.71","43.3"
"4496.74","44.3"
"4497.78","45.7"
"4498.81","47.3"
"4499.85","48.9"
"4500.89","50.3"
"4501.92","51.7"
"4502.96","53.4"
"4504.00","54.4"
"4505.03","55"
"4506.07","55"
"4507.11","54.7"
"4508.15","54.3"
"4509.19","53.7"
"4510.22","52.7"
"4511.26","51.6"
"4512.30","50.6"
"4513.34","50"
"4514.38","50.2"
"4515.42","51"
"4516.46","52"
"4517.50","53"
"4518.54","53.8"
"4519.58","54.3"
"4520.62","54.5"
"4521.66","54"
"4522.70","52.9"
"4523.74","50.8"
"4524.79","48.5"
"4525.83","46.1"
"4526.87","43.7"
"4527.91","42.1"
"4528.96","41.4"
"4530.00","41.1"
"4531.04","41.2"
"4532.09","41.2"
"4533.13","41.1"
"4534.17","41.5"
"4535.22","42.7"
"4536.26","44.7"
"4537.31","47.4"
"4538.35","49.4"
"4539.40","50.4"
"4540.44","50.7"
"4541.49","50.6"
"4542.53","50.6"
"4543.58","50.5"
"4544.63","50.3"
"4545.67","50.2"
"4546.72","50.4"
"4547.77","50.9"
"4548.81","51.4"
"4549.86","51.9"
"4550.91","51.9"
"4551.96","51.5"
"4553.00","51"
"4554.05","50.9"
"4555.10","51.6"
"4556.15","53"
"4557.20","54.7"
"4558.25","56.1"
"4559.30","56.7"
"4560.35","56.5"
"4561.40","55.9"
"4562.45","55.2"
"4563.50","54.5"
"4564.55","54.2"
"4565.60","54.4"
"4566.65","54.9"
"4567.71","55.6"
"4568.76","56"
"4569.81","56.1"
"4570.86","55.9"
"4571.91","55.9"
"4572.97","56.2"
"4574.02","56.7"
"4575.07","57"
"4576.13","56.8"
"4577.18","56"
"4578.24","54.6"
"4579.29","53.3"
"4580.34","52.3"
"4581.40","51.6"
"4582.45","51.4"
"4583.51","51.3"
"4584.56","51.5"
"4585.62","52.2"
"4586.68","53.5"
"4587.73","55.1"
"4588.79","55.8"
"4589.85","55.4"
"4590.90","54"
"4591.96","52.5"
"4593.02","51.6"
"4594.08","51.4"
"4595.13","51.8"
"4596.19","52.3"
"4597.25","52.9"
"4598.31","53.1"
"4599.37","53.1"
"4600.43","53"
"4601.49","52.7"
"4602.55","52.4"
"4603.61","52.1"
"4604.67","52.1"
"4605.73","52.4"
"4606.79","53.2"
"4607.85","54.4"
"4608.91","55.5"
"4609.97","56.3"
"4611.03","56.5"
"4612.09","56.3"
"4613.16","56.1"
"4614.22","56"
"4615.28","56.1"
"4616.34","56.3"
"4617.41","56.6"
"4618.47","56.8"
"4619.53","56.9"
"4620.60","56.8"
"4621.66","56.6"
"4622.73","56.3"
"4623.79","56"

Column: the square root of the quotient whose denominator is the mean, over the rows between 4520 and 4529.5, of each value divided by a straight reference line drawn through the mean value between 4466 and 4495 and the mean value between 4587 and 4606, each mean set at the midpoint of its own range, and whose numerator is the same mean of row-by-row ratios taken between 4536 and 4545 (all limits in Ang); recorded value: 1.01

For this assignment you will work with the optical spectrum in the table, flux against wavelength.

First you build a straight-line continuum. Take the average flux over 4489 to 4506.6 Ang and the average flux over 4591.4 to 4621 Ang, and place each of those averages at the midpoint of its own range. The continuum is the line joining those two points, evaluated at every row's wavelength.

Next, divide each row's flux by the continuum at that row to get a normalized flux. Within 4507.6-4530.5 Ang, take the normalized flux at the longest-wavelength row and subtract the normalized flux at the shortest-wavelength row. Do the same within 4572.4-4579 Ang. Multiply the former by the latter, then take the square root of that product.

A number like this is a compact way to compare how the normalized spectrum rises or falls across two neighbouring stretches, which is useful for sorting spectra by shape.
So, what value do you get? 0.102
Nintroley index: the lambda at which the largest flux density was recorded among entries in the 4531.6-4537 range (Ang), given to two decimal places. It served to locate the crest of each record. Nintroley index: 4536.26 Ang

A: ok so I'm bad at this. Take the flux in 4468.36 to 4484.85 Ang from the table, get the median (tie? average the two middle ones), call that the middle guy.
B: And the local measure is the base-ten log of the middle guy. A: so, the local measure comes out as 1.69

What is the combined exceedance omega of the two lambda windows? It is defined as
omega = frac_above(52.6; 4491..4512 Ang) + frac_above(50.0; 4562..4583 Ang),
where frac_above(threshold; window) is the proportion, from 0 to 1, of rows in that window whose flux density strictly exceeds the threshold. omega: 1.40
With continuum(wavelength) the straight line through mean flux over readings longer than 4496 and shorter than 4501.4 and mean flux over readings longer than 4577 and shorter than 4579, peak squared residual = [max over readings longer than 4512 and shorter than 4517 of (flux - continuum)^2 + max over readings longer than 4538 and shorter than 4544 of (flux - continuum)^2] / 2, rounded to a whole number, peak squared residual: 6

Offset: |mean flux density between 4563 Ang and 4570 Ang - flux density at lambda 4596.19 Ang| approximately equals 3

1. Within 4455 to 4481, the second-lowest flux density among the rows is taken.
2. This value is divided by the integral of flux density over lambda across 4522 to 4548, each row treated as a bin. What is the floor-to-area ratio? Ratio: 0.028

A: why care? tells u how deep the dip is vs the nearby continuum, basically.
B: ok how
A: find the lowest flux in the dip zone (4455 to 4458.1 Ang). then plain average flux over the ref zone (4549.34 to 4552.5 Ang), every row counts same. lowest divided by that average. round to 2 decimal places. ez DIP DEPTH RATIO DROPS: 0.65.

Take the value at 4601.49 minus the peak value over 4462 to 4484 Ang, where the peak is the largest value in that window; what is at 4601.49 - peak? 2.6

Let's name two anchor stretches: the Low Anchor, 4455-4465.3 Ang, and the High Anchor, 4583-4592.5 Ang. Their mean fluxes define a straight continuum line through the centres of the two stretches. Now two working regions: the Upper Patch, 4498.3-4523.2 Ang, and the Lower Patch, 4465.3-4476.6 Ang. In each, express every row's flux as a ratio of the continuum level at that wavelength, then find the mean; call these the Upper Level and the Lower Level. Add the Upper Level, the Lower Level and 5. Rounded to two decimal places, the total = 7.45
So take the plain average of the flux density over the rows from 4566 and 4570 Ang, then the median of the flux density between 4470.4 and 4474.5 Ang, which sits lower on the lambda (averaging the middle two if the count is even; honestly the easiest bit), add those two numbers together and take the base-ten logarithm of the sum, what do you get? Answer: 2.02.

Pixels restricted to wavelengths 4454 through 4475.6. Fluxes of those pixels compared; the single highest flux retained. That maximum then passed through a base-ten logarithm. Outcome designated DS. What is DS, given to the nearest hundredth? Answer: 1.69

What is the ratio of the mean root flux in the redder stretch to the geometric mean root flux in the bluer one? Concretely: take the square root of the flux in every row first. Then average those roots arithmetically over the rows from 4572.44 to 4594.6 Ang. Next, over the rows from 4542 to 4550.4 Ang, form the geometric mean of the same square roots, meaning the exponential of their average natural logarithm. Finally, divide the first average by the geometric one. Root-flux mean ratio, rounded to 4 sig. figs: 1.029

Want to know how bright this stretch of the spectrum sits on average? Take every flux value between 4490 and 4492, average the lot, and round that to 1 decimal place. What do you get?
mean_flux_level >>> 46.3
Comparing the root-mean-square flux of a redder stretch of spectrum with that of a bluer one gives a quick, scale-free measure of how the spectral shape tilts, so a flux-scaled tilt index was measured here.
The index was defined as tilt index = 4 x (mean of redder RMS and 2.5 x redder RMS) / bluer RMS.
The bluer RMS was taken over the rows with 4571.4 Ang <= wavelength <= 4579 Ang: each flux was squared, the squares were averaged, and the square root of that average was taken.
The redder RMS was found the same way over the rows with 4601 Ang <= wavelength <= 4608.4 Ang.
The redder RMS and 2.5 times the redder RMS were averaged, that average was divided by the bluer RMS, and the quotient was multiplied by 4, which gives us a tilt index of 6.6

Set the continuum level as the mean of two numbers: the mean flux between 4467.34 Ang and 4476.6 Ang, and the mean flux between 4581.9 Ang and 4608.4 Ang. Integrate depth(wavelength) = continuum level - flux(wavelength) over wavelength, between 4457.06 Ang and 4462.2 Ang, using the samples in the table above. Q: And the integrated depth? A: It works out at 77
